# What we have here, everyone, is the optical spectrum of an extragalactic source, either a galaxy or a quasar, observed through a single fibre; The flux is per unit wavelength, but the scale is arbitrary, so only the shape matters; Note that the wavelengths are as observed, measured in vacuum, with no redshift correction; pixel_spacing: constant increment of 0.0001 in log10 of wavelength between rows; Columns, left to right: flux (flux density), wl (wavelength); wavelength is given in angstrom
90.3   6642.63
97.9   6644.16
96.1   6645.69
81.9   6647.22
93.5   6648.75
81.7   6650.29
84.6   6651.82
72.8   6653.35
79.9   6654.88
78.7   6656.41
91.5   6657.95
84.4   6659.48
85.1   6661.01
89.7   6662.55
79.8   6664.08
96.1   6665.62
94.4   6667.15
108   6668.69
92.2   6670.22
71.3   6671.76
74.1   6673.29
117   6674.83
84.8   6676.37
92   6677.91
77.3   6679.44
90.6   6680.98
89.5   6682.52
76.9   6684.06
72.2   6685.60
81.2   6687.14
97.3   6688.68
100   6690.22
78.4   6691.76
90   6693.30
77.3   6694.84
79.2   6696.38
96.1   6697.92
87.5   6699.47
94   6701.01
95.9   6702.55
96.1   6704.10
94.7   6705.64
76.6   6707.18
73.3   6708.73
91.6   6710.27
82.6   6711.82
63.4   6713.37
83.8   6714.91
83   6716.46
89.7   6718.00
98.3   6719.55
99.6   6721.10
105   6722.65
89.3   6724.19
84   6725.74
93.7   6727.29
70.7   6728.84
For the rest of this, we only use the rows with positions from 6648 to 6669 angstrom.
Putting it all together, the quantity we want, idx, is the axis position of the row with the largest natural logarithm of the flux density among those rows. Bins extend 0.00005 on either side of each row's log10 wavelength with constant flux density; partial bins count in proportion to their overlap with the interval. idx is 6668.69 angstrom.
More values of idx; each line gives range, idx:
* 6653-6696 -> 6674.83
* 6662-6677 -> 6674.83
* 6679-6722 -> 6690.22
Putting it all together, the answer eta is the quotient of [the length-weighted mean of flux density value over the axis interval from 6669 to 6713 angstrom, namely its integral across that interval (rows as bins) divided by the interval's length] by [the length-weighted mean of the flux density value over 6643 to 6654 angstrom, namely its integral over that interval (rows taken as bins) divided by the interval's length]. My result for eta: 1.00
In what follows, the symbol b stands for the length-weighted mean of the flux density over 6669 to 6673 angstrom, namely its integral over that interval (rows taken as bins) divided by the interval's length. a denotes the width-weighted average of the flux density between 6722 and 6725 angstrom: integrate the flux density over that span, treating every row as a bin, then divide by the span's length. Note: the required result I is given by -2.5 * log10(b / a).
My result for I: 0.15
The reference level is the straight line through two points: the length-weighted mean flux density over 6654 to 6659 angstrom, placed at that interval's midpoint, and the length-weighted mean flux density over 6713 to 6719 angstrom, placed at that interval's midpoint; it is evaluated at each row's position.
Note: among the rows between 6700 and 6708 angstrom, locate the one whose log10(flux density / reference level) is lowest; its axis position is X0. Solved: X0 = 6707.18 angstrom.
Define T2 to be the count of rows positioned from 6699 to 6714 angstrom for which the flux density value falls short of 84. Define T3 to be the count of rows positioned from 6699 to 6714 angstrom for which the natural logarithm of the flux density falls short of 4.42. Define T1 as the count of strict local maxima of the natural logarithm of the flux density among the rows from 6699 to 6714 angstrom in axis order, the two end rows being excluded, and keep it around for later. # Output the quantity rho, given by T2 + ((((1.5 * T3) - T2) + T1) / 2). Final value 6.0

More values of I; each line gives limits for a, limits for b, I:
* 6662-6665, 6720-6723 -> -0.19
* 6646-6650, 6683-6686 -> 0.15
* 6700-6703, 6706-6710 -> 0.19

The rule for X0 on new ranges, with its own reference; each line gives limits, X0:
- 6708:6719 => 6713.37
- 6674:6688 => 6685.60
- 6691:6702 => 6694.84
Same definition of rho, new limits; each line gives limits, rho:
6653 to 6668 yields 7.0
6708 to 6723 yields 6.5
